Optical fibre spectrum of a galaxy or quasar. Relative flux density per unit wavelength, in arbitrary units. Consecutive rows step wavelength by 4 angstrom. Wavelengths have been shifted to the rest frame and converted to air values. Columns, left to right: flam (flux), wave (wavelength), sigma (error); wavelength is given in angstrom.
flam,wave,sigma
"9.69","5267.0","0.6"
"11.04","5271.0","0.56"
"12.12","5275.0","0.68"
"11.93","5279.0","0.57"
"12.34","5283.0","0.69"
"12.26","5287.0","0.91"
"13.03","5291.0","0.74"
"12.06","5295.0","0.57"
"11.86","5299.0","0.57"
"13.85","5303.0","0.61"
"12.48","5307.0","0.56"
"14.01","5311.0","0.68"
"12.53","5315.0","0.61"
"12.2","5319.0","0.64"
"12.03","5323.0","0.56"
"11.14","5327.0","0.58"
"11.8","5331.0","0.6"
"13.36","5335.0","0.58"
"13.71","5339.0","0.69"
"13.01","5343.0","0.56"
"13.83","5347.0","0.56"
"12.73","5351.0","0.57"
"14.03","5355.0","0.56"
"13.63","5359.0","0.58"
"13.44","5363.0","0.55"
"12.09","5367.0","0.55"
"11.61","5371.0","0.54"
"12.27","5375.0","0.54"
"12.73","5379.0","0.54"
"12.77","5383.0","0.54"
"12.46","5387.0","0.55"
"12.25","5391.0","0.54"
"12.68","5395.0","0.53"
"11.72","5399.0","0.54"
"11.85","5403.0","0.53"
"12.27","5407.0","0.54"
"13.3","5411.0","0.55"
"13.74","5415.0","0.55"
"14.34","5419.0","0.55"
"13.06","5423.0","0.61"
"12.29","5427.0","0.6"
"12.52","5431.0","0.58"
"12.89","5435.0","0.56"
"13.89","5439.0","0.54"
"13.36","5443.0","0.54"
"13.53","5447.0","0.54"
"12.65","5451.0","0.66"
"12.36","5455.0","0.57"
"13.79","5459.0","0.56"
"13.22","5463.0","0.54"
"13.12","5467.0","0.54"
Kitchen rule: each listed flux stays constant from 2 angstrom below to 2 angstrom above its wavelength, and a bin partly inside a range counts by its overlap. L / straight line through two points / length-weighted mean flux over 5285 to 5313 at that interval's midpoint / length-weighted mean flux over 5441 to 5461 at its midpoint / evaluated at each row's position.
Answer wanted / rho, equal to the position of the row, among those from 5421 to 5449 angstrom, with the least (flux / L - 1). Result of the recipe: 5427.0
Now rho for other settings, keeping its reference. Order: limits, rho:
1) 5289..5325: 5299.0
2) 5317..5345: 5327.0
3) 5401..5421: 5403.0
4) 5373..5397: 5391.0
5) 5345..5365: 5351.0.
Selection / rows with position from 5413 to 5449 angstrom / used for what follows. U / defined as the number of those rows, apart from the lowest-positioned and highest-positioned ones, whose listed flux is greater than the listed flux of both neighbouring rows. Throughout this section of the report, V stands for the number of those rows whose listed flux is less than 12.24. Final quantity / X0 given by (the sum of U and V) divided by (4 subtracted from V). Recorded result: -0.5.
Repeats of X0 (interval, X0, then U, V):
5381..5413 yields -1.5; 1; 2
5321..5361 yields -6.0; 3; 3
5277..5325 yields 9.0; 4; 5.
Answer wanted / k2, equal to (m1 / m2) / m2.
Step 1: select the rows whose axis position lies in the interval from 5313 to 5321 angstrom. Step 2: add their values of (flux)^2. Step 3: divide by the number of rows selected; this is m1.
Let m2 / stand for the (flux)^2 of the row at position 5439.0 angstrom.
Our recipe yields 0.004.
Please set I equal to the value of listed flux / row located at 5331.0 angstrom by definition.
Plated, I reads 11.8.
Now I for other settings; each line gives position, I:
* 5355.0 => 14.03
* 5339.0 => 13.71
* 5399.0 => 11.72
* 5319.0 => 12.2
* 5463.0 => 13.22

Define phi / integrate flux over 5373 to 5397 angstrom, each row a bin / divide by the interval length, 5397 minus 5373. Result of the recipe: 12.5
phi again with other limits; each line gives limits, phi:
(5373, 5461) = 12.9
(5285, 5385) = 12.7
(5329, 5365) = 13.3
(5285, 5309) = 12.6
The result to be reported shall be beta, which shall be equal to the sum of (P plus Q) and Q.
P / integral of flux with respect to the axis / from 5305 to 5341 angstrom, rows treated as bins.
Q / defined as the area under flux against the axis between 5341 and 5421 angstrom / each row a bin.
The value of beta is 2507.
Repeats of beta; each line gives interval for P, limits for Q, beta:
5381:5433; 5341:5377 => 1594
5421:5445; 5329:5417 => 2562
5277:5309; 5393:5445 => 1743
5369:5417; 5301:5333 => 1399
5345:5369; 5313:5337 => 903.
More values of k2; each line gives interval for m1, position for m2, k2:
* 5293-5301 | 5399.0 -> 0.008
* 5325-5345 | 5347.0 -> 0.004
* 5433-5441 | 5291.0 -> 0.006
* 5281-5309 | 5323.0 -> 0.008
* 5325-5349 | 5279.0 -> 0.008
